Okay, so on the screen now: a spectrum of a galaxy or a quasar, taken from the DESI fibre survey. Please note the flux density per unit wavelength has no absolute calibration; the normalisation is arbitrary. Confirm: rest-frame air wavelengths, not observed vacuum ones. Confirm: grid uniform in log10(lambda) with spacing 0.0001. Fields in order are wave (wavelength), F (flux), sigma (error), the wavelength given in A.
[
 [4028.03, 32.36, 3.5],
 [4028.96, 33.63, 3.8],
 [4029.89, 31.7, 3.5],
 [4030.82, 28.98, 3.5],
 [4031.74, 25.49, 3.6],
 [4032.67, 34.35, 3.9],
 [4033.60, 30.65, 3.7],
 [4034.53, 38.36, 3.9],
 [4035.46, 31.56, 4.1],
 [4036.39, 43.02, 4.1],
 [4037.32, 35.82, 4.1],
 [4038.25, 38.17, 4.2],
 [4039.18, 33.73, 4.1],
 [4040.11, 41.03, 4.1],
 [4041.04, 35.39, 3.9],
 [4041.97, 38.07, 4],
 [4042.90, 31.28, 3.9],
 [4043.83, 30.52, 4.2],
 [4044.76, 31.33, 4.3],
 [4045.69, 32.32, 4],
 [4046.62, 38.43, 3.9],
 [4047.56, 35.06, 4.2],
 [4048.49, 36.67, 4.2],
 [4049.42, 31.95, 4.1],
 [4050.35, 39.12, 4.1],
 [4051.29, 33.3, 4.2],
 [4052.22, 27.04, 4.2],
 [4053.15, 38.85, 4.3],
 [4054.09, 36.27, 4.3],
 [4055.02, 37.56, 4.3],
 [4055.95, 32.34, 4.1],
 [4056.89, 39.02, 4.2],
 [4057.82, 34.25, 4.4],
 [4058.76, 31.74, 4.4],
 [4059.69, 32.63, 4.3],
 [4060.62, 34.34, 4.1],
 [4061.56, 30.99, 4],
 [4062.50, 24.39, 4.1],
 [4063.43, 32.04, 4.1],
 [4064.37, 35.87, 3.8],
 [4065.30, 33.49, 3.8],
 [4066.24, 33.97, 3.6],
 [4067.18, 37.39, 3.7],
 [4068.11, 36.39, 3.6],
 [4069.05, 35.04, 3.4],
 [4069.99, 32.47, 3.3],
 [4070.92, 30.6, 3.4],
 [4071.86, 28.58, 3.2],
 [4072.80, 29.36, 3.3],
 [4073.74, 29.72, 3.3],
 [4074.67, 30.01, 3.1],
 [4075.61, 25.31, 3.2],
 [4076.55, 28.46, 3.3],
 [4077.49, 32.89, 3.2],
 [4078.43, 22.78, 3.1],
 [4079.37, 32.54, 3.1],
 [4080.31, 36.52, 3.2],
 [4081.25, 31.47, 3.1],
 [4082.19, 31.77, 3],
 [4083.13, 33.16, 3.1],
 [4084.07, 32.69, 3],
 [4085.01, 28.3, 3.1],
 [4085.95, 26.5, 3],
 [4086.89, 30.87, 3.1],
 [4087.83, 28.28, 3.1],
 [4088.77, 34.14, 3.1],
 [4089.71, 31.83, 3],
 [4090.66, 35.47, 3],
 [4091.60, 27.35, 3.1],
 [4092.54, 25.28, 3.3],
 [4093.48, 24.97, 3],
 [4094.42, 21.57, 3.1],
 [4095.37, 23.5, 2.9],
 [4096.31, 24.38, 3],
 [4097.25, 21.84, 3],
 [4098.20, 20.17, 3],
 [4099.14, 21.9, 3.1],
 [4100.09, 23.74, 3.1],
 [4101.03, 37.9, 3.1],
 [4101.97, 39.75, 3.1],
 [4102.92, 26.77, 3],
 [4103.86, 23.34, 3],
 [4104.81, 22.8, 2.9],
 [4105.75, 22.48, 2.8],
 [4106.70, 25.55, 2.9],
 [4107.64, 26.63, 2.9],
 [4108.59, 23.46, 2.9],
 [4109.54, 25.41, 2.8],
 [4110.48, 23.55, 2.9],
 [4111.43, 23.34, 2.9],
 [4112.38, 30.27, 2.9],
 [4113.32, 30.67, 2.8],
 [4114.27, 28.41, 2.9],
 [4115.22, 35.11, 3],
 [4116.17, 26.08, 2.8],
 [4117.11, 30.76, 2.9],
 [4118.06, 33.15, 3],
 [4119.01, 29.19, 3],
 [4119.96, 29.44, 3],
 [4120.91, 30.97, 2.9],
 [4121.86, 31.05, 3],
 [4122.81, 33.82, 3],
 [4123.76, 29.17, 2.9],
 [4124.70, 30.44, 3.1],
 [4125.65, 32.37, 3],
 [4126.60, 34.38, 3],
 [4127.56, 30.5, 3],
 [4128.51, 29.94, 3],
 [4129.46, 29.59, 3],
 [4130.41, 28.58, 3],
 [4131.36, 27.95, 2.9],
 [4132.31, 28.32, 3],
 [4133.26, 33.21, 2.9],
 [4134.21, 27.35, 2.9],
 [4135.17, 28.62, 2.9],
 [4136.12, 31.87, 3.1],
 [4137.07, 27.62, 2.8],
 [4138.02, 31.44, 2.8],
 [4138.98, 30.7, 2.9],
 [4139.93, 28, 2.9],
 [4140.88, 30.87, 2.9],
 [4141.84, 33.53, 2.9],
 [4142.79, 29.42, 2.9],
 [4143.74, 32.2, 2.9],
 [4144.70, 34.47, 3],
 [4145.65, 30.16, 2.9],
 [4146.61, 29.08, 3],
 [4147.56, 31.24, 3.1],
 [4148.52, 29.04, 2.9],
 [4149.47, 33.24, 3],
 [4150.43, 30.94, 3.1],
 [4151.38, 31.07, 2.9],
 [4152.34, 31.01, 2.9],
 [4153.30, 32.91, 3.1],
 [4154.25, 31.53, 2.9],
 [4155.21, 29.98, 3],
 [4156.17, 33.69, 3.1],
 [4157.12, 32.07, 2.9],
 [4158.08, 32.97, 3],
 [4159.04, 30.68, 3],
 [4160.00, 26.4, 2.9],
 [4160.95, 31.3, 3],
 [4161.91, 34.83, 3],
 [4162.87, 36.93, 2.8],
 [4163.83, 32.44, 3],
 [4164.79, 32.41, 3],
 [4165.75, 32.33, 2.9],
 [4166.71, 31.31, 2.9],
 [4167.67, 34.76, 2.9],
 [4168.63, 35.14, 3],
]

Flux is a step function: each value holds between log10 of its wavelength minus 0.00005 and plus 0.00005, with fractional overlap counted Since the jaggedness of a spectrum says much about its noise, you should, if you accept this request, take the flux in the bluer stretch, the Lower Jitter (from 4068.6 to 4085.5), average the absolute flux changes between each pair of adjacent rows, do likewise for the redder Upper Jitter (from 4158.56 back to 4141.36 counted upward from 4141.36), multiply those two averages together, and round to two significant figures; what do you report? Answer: 7.1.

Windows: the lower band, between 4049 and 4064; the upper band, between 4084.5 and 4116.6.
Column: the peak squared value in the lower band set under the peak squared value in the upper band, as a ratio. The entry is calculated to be 1.0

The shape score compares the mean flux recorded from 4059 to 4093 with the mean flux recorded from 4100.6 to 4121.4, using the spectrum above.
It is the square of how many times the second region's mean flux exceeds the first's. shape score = 0.83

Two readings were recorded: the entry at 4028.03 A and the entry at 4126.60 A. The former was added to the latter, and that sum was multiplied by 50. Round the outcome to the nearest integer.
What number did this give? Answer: 3337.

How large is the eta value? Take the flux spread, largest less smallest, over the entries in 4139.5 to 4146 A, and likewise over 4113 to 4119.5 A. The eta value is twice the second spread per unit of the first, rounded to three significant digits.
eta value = 2.79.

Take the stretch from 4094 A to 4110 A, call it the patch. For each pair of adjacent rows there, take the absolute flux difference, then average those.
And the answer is 3.3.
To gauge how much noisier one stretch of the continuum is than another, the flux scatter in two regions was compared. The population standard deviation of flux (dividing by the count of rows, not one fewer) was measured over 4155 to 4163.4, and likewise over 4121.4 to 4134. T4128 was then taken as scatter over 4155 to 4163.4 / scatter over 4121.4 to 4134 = 1.40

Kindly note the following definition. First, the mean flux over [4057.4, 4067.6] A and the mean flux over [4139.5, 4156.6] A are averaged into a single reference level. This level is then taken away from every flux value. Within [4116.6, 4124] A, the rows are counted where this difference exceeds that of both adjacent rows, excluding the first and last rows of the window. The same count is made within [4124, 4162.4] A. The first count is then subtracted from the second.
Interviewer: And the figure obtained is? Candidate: 10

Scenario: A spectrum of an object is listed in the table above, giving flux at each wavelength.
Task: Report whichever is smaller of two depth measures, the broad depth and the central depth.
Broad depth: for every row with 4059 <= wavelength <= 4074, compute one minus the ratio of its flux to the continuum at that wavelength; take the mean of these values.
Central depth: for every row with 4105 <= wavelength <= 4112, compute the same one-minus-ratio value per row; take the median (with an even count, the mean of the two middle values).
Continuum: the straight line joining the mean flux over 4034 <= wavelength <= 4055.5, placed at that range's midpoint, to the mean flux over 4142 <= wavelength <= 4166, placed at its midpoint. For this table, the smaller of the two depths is 0.07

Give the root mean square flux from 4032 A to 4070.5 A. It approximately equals 34.7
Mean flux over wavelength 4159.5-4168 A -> 32.5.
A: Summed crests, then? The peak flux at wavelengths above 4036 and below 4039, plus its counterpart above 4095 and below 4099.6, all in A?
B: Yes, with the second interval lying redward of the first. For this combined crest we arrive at 67.4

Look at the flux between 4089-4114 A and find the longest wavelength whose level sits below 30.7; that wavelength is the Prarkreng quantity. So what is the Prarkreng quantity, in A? 4113.32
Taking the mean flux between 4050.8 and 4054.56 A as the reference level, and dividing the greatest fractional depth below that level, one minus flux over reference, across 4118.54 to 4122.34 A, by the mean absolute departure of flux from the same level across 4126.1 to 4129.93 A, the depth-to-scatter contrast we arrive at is 0.046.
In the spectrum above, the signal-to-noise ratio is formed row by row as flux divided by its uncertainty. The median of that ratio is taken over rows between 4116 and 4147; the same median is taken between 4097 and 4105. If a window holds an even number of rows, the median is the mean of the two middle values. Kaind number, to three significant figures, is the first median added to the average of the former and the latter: 19.1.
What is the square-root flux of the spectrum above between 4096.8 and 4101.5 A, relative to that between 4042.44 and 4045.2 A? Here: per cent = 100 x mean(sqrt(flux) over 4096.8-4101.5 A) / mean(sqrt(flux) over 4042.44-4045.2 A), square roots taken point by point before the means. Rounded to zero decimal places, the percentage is 89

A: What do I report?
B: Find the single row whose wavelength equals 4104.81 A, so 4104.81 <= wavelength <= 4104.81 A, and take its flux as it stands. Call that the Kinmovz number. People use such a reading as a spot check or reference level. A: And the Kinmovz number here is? 22.8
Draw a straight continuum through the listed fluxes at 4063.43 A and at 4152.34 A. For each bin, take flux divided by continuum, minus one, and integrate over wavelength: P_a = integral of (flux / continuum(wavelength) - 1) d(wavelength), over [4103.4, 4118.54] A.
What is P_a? -2.2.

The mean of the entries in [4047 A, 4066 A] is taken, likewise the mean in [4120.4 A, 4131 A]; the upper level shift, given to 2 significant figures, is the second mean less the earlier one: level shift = -2.9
